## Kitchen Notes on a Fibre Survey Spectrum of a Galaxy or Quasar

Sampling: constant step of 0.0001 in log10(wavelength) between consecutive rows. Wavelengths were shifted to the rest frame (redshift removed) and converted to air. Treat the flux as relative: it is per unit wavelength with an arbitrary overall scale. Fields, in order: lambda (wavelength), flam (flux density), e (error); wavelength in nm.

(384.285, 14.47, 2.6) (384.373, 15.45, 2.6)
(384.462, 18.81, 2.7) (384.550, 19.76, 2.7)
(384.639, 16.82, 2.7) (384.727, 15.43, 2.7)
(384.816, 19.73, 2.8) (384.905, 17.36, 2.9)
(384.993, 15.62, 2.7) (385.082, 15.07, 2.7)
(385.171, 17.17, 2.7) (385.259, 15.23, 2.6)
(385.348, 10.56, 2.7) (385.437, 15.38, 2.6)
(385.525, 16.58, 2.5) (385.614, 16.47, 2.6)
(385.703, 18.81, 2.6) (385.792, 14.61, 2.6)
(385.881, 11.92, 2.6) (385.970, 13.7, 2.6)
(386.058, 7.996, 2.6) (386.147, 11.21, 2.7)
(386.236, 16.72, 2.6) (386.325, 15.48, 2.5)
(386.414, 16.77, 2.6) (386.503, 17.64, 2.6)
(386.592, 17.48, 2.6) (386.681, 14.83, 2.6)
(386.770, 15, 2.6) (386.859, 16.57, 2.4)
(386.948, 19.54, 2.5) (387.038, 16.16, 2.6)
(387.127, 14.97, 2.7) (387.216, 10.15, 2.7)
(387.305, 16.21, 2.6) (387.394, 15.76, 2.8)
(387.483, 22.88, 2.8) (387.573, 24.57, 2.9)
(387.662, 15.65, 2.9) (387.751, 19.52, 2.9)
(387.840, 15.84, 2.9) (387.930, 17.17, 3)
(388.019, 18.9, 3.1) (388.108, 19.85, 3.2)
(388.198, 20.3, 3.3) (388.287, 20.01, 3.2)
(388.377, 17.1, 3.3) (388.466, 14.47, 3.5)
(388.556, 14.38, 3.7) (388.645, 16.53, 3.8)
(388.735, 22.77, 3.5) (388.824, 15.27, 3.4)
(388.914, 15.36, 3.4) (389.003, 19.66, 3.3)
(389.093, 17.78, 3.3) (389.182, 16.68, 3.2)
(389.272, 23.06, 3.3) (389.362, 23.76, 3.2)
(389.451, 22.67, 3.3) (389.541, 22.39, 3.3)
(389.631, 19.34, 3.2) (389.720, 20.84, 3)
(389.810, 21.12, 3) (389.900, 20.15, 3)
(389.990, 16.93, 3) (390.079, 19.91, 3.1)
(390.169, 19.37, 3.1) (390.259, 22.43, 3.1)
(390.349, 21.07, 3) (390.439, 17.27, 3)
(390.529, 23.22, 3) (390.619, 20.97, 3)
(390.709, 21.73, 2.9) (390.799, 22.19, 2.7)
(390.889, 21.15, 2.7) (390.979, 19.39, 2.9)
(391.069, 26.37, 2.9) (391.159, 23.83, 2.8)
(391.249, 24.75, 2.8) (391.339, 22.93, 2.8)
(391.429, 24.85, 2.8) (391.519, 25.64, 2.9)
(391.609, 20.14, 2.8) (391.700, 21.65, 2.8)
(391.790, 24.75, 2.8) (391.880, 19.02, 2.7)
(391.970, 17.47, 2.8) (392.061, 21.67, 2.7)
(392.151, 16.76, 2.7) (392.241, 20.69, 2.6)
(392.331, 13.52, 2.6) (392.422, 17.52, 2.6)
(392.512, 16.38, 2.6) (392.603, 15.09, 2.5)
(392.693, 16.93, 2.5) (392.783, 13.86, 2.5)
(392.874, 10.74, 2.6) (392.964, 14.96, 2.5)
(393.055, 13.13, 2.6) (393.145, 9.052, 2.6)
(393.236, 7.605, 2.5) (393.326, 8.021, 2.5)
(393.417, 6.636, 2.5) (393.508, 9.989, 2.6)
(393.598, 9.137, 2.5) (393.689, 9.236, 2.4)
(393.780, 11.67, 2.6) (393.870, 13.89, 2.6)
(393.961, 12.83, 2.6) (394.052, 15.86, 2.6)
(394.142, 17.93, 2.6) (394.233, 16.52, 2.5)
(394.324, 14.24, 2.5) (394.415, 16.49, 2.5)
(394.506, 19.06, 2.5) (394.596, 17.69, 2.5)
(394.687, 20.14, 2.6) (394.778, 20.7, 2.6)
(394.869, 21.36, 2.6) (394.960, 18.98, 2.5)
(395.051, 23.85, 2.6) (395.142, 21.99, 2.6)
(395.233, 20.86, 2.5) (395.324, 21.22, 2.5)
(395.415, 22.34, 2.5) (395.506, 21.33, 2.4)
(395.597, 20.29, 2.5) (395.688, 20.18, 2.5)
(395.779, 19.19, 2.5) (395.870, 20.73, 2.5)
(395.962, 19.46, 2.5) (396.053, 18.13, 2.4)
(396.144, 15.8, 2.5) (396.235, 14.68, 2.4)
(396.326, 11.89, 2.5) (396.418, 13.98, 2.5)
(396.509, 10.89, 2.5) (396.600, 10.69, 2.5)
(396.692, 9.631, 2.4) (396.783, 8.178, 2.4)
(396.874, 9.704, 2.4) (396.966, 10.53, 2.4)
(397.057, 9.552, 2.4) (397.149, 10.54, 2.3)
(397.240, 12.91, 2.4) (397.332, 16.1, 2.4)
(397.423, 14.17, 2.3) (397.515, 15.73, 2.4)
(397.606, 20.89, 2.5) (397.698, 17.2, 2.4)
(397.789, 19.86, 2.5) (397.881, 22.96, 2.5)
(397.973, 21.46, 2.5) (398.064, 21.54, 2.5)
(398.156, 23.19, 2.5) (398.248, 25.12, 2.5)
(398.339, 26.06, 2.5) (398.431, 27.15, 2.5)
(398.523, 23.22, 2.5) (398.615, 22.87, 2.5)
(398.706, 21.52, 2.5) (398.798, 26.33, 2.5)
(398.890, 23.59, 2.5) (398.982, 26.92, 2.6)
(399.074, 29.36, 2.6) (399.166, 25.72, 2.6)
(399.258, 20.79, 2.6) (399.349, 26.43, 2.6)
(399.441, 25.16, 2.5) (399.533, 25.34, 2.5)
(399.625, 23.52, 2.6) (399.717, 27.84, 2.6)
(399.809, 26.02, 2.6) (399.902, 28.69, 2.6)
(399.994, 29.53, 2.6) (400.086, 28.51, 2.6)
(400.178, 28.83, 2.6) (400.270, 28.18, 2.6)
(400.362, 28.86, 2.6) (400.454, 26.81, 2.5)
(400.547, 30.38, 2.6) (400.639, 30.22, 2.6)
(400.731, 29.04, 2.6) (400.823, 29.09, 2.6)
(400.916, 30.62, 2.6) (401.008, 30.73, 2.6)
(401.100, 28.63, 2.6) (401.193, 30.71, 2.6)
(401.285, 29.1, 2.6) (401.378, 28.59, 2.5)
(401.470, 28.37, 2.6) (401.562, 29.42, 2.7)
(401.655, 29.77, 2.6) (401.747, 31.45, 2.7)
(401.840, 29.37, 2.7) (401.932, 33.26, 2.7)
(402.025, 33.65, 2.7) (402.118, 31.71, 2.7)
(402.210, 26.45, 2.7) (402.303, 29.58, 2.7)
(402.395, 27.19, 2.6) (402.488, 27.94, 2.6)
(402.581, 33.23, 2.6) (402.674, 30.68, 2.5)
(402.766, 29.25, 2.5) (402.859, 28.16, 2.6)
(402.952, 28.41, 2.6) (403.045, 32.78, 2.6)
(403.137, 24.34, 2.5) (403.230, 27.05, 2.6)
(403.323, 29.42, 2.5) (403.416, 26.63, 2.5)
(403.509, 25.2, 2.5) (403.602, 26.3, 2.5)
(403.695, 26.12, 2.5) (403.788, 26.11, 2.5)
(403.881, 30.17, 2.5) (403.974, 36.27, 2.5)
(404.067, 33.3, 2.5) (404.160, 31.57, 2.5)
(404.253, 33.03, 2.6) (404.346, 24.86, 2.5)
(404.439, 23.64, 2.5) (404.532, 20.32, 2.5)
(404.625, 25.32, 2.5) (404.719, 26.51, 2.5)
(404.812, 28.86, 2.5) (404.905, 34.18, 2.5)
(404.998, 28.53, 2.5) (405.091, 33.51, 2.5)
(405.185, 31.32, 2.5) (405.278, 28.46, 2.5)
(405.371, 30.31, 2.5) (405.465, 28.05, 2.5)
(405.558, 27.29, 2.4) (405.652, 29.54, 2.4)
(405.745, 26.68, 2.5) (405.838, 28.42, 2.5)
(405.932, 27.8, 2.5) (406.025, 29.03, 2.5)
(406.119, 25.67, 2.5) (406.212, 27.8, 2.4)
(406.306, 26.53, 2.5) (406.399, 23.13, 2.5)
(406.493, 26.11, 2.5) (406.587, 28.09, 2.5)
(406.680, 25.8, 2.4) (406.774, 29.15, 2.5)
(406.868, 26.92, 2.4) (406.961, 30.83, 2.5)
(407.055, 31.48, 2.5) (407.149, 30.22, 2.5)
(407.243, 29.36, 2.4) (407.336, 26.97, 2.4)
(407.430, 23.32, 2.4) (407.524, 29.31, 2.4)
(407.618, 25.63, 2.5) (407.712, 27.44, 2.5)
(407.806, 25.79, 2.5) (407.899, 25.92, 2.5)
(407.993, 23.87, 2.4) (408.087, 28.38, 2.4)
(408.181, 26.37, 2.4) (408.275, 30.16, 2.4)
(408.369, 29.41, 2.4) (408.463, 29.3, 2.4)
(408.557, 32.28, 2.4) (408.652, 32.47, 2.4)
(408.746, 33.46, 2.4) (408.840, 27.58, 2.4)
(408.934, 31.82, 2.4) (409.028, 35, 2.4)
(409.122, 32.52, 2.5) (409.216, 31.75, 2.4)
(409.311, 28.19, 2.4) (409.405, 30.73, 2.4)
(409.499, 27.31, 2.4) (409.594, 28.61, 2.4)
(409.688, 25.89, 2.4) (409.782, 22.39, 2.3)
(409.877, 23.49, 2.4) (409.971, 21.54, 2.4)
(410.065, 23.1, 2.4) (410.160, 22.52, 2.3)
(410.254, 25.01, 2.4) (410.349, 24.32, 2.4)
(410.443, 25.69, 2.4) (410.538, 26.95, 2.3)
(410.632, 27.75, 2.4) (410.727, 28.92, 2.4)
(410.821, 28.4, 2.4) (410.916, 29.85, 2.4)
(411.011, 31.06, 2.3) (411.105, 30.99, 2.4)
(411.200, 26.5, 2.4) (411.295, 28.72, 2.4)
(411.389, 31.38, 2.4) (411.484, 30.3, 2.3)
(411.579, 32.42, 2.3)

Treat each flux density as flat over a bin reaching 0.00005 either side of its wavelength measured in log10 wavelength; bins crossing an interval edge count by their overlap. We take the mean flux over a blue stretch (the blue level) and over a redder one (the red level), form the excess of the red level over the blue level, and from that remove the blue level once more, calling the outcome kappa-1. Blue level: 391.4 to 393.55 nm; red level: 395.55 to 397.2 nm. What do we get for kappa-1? -18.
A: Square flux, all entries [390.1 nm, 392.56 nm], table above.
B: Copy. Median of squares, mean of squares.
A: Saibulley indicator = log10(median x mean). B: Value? 5.3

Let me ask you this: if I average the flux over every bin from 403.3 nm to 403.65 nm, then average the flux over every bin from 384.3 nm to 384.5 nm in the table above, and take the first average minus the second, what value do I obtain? 10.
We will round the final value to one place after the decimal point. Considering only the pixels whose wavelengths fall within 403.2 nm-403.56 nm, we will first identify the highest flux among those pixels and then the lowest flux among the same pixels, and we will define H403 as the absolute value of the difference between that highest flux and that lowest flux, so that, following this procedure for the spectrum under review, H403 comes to 4.2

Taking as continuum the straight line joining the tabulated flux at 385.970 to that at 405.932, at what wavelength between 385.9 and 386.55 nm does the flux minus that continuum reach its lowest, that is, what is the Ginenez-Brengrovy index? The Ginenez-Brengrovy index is 386.058 nm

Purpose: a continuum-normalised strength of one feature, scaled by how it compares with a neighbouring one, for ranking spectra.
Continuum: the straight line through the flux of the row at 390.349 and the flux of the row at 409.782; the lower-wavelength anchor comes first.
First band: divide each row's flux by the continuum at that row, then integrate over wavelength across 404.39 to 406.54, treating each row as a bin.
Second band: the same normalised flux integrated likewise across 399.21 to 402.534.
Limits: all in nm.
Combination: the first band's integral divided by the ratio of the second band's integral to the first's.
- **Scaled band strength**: 1.7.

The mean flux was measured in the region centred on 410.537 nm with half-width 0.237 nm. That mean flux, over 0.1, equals 267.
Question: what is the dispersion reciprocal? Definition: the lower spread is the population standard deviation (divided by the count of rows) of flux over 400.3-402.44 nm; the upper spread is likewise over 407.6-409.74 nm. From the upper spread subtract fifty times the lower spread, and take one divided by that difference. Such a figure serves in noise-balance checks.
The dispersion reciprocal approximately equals -0.012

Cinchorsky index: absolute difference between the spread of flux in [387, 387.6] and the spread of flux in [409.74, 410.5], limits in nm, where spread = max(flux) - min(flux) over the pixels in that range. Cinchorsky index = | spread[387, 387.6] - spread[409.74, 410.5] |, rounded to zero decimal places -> 10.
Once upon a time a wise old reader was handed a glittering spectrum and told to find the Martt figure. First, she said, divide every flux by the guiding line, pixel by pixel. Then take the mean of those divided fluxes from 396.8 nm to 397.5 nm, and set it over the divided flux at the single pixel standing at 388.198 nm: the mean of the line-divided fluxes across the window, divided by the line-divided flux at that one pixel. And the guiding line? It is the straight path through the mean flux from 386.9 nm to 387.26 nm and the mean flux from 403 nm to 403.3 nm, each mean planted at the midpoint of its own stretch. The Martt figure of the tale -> 0.4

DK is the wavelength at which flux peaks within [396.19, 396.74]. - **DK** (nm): 396.235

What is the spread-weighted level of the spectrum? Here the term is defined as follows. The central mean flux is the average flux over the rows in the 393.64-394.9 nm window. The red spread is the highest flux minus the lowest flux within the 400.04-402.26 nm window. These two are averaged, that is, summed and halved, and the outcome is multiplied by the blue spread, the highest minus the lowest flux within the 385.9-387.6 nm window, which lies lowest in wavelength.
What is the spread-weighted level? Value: 194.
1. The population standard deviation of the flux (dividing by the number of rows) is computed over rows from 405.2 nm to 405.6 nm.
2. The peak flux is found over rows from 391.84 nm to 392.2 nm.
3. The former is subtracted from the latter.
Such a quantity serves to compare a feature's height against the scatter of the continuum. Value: 21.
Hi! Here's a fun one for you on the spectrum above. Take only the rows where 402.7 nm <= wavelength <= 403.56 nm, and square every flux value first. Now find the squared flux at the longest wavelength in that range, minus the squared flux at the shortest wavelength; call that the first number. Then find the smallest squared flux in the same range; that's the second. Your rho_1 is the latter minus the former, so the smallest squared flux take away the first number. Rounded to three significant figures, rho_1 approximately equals 813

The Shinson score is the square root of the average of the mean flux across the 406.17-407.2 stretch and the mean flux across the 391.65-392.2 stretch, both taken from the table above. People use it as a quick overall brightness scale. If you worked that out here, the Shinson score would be 4.90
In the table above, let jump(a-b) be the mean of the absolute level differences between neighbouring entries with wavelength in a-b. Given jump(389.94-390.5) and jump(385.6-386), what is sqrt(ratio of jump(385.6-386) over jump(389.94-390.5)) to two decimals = 1.08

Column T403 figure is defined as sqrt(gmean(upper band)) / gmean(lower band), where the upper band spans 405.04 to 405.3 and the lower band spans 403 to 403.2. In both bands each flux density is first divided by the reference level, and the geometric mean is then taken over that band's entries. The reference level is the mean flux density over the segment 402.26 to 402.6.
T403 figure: 1.07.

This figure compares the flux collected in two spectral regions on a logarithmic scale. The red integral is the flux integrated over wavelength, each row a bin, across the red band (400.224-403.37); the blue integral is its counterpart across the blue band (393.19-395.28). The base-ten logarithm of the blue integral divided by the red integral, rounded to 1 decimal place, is -0.5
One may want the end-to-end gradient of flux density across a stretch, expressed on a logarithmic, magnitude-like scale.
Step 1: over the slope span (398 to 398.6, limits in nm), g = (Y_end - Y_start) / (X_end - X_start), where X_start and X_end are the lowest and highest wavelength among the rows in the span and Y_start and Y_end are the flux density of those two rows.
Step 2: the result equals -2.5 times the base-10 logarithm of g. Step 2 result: -1.4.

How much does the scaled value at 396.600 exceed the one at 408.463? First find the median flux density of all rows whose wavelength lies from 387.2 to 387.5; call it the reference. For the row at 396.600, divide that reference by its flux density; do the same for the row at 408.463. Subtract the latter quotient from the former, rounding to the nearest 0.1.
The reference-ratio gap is 0.9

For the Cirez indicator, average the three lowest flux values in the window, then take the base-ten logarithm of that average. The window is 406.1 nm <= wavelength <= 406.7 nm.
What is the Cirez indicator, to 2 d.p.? 1.40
